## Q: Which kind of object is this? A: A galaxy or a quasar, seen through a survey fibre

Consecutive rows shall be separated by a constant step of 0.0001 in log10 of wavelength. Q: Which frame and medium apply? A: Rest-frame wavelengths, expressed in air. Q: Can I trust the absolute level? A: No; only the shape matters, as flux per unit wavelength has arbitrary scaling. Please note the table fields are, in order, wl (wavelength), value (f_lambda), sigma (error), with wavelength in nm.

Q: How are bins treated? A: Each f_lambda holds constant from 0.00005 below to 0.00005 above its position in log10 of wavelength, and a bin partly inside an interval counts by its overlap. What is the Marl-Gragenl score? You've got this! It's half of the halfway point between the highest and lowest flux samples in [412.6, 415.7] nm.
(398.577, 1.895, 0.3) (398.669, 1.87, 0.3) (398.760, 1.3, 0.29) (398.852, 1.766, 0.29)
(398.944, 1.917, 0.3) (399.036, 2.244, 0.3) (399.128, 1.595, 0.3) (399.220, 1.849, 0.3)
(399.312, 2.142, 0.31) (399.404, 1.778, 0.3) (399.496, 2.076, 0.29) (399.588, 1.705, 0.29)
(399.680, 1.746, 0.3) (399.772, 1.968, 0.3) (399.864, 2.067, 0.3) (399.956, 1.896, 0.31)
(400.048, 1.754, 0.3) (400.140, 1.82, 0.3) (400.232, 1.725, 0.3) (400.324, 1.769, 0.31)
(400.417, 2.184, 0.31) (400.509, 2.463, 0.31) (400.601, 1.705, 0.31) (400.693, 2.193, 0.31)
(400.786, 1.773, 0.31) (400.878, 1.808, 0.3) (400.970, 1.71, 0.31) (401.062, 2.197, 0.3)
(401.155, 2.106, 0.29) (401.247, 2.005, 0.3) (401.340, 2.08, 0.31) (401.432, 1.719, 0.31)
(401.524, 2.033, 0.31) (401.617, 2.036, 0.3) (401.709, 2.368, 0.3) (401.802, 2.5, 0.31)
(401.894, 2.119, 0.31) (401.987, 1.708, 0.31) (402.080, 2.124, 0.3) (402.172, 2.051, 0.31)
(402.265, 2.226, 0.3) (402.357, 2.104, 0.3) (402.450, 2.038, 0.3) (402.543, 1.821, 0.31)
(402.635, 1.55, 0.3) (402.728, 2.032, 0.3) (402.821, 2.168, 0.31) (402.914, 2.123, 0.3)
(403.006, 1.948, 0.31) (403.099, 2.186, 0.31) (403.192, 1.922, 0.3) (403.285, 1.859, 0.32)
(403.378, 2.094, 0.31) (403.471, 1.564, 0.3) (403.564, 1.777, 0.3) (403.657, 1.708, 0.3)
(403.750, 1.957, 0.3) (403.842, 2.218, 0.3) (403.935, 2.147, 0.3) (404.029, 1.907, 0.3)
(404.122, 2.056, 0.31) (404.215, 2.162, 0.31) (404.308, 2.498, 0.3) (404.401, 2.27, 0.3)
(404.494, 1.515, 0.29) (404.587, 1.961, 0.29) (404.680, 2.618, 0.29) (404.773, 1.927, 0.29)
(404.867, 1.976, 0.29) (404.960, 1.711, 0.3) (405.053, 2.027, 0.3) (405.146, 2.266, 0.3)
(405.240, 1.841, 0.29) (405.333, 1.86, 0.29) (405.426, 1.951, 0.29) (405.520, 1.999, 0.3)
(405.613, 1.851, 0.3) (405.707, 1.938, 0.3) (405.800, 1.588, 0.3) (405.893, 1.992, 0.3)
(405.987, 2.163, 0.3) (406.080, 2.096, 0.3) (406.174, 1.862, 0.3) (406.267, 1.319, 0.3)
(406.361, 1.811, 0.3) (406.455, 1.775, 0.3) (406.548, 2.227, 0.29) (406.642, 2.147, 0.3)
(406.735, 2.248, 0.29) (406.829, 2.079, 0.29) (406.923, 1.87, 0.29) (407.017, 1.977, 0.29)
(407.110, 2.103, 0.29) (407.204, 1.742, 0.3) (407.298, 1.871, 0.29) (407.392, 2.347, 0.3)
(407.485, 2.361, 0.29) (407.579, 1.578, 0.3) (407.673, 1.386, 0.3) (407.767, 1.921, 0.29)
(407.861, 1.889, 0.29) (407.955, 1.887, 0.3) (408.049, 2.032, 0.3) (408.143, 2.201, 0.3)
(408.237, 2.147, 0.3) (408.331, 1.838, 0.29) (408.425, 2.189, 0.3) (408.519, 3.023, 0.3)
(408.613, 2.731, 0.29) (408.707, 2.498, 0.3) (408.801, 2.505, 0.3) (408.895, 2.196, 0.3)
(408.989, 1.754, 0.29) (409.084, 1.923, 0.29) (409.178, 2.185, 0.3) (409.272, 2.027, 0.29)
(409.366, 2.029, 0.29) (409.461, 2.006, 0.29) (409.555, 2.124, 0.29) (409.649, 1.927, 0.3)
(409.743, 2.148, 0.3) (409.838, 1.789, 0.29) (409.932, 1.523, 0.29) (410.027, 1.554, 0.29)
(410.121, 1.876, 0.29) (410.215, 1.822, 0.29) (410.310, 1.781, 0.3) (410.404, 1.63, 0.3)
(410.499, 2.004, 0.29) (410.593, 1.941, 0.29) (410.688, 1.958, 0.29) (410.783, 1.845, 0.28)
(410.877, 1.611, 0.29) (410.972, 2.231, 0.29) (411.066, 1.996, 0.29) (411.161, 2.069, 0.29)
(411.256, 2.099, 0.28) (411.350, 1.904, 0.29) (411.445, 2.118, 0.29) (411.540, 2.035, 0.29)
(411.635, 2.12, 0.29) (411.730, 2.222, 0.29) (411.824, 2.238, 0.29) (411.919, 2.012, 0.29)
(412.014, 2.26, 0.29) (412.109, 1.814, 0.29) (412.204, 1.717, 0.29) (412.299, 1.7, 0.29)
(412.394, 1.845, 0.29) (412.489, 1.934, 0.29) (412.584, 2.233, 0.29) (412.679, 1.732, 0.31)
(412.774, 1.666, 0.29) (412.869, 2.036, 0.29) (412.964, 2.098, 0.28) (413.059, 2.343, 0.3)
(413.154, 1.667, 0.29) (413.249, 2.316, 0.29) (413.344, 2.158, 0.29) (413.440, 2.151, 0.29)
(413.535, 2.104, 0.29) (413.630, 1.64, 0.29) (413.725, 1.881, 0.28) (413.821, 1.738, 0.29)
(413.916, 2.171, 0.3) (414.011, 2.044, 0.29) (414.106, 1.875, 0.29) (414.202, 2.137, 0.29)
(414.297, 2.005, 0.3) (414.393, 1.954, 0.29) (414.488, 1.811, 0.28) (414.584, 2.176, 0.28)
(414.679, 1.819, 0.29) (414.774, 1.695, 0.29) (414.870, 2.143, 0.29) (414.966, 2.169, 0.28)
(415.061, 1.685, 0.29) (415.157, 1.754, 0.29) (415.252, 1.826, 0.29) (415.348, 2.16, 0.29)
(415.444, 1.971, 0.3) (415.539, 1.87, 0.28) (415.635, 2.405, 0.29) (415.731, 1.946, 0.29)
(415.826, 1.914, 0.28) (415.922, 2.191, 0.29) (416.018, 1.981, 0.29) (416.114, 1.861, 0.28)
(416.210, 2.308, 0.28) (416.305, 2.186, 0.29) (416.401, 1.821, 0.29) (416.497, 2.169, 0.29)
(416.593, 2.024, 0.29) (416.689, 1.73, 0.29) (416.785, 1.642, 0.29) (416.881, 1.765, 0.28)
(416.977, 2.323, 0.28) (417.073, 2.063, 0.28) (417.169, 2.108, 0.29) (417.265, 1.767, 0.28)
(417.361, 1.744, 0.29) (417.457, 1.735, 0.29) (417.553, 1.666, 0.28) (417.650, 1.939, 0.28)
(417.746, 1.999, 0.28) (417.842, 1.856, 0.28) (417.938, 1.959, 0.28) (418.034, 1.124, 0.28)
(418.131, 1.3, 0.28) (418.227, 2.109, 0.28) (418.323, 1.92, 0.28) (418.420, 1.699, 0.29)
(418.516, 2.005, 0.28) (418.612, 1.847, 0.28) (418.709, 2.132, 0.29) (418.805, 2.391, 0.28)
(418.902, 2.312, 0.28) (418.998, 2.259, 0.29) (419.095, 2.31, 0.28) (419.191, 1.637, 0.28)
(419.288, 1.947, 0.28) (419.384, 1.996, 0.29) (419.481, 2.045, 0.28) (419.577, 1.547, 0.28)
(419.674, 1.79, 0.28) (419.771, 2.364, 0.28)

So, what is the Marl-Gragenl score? 1.011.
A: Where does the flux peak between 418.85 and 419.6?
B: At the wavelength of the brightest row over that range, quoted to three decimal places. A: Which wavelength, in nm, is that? 418.902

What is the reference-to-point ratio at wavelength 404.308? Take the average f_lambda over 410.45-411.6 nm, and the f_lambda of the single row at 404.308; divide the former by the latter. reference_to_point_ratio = 0.79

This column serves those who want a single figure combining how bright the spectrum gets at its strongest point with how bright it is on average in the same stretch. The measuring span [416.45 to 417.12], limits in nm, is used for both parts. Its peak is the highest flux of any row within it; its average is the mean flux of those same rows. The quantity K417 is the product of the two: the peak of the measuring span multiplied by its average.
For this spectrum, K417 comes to 4.55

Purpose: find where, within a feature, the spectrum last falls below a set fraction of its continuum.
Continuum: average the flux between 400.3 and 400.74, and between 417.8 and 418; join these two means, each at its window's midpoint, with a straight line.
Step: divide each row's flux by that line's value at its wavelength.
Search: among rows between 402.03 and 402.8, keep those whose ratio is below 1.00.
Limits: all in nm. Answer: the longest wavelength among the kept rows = 402.728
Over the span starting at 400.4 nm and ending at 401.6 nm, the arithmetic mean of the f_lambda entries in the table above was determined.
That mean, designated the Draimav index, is 2.00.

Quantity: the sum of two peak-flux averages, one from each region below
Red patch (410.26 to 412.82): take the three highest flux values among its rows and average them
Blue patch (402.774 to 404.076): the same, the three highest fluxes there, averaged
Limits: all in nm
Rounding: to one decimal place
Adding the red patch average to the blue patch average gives 4.4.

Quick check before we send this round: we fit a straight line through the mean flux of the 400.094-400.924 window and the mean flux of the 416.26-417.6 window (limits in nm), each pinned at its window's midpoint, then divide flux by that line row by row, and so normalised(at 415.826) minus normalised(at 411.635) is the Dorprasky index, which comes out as -0.10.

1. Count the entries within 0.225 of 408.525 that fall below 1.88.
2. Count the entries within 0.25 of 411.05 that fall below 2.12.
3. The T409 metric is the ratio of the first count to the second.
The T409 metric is 0.25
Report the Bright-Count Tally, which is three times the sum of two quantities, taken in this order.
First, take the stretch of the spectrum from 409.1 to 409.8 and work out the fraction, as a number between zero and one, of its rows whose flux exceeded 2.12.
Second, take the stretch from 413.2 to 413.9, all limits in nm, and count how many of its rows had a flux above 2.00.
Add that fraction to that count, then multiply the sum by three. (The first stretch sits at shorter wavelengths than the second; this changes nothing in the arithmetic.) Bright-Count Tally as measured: 13.3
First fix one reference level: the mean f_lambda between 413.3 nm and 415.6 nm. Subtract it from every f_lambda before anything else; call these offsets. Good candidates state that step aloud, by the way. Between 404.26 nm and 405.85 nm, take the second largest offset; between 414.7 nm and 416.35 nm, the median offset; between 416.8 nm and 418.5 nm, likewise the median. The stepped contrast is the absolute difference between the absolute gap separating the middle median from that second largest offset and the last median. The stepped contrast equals 0.63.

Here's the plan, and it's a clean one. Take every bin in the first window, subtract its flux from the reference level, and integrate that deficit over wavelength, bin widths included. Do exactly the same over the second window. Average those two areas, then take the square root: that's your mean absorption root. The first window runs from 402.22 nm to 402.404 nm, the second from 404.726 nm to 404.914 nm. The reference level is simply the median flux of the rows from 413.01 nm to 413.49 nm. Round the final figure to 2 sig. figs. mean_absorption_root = 0.14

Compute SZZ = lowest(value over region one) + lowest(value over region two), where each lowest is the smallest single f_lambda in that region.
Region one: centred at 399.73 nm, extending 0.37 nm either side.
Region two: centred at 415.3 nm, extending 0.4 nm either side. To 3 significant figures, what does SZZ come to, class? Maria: 3.39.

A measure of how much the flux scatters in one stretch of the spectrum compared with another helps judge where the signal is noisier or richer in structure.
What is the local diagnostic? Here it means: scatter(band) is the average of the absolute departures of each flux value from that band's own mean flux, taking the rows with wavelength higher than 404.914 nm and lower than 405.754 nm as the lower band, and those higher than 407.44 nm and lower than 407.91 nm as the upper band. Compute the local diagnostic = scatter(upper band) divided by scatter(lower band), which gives 2.5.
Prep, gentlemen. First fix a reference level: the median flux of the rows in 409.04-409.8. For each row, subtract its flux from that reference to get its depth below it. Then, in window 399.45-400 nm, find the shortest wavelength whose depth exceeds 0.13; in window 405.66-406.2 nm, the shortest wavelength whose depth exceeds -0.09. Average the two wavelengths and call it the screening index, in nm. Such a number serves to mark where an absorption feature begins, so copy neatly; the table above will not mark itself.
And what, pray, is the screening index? 402.65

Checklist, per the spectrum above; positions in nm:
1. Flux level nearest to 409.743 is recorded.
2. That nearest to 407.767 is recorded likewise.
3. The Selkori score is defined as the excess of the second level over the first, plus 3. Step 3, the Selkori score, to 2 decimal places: 2.77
